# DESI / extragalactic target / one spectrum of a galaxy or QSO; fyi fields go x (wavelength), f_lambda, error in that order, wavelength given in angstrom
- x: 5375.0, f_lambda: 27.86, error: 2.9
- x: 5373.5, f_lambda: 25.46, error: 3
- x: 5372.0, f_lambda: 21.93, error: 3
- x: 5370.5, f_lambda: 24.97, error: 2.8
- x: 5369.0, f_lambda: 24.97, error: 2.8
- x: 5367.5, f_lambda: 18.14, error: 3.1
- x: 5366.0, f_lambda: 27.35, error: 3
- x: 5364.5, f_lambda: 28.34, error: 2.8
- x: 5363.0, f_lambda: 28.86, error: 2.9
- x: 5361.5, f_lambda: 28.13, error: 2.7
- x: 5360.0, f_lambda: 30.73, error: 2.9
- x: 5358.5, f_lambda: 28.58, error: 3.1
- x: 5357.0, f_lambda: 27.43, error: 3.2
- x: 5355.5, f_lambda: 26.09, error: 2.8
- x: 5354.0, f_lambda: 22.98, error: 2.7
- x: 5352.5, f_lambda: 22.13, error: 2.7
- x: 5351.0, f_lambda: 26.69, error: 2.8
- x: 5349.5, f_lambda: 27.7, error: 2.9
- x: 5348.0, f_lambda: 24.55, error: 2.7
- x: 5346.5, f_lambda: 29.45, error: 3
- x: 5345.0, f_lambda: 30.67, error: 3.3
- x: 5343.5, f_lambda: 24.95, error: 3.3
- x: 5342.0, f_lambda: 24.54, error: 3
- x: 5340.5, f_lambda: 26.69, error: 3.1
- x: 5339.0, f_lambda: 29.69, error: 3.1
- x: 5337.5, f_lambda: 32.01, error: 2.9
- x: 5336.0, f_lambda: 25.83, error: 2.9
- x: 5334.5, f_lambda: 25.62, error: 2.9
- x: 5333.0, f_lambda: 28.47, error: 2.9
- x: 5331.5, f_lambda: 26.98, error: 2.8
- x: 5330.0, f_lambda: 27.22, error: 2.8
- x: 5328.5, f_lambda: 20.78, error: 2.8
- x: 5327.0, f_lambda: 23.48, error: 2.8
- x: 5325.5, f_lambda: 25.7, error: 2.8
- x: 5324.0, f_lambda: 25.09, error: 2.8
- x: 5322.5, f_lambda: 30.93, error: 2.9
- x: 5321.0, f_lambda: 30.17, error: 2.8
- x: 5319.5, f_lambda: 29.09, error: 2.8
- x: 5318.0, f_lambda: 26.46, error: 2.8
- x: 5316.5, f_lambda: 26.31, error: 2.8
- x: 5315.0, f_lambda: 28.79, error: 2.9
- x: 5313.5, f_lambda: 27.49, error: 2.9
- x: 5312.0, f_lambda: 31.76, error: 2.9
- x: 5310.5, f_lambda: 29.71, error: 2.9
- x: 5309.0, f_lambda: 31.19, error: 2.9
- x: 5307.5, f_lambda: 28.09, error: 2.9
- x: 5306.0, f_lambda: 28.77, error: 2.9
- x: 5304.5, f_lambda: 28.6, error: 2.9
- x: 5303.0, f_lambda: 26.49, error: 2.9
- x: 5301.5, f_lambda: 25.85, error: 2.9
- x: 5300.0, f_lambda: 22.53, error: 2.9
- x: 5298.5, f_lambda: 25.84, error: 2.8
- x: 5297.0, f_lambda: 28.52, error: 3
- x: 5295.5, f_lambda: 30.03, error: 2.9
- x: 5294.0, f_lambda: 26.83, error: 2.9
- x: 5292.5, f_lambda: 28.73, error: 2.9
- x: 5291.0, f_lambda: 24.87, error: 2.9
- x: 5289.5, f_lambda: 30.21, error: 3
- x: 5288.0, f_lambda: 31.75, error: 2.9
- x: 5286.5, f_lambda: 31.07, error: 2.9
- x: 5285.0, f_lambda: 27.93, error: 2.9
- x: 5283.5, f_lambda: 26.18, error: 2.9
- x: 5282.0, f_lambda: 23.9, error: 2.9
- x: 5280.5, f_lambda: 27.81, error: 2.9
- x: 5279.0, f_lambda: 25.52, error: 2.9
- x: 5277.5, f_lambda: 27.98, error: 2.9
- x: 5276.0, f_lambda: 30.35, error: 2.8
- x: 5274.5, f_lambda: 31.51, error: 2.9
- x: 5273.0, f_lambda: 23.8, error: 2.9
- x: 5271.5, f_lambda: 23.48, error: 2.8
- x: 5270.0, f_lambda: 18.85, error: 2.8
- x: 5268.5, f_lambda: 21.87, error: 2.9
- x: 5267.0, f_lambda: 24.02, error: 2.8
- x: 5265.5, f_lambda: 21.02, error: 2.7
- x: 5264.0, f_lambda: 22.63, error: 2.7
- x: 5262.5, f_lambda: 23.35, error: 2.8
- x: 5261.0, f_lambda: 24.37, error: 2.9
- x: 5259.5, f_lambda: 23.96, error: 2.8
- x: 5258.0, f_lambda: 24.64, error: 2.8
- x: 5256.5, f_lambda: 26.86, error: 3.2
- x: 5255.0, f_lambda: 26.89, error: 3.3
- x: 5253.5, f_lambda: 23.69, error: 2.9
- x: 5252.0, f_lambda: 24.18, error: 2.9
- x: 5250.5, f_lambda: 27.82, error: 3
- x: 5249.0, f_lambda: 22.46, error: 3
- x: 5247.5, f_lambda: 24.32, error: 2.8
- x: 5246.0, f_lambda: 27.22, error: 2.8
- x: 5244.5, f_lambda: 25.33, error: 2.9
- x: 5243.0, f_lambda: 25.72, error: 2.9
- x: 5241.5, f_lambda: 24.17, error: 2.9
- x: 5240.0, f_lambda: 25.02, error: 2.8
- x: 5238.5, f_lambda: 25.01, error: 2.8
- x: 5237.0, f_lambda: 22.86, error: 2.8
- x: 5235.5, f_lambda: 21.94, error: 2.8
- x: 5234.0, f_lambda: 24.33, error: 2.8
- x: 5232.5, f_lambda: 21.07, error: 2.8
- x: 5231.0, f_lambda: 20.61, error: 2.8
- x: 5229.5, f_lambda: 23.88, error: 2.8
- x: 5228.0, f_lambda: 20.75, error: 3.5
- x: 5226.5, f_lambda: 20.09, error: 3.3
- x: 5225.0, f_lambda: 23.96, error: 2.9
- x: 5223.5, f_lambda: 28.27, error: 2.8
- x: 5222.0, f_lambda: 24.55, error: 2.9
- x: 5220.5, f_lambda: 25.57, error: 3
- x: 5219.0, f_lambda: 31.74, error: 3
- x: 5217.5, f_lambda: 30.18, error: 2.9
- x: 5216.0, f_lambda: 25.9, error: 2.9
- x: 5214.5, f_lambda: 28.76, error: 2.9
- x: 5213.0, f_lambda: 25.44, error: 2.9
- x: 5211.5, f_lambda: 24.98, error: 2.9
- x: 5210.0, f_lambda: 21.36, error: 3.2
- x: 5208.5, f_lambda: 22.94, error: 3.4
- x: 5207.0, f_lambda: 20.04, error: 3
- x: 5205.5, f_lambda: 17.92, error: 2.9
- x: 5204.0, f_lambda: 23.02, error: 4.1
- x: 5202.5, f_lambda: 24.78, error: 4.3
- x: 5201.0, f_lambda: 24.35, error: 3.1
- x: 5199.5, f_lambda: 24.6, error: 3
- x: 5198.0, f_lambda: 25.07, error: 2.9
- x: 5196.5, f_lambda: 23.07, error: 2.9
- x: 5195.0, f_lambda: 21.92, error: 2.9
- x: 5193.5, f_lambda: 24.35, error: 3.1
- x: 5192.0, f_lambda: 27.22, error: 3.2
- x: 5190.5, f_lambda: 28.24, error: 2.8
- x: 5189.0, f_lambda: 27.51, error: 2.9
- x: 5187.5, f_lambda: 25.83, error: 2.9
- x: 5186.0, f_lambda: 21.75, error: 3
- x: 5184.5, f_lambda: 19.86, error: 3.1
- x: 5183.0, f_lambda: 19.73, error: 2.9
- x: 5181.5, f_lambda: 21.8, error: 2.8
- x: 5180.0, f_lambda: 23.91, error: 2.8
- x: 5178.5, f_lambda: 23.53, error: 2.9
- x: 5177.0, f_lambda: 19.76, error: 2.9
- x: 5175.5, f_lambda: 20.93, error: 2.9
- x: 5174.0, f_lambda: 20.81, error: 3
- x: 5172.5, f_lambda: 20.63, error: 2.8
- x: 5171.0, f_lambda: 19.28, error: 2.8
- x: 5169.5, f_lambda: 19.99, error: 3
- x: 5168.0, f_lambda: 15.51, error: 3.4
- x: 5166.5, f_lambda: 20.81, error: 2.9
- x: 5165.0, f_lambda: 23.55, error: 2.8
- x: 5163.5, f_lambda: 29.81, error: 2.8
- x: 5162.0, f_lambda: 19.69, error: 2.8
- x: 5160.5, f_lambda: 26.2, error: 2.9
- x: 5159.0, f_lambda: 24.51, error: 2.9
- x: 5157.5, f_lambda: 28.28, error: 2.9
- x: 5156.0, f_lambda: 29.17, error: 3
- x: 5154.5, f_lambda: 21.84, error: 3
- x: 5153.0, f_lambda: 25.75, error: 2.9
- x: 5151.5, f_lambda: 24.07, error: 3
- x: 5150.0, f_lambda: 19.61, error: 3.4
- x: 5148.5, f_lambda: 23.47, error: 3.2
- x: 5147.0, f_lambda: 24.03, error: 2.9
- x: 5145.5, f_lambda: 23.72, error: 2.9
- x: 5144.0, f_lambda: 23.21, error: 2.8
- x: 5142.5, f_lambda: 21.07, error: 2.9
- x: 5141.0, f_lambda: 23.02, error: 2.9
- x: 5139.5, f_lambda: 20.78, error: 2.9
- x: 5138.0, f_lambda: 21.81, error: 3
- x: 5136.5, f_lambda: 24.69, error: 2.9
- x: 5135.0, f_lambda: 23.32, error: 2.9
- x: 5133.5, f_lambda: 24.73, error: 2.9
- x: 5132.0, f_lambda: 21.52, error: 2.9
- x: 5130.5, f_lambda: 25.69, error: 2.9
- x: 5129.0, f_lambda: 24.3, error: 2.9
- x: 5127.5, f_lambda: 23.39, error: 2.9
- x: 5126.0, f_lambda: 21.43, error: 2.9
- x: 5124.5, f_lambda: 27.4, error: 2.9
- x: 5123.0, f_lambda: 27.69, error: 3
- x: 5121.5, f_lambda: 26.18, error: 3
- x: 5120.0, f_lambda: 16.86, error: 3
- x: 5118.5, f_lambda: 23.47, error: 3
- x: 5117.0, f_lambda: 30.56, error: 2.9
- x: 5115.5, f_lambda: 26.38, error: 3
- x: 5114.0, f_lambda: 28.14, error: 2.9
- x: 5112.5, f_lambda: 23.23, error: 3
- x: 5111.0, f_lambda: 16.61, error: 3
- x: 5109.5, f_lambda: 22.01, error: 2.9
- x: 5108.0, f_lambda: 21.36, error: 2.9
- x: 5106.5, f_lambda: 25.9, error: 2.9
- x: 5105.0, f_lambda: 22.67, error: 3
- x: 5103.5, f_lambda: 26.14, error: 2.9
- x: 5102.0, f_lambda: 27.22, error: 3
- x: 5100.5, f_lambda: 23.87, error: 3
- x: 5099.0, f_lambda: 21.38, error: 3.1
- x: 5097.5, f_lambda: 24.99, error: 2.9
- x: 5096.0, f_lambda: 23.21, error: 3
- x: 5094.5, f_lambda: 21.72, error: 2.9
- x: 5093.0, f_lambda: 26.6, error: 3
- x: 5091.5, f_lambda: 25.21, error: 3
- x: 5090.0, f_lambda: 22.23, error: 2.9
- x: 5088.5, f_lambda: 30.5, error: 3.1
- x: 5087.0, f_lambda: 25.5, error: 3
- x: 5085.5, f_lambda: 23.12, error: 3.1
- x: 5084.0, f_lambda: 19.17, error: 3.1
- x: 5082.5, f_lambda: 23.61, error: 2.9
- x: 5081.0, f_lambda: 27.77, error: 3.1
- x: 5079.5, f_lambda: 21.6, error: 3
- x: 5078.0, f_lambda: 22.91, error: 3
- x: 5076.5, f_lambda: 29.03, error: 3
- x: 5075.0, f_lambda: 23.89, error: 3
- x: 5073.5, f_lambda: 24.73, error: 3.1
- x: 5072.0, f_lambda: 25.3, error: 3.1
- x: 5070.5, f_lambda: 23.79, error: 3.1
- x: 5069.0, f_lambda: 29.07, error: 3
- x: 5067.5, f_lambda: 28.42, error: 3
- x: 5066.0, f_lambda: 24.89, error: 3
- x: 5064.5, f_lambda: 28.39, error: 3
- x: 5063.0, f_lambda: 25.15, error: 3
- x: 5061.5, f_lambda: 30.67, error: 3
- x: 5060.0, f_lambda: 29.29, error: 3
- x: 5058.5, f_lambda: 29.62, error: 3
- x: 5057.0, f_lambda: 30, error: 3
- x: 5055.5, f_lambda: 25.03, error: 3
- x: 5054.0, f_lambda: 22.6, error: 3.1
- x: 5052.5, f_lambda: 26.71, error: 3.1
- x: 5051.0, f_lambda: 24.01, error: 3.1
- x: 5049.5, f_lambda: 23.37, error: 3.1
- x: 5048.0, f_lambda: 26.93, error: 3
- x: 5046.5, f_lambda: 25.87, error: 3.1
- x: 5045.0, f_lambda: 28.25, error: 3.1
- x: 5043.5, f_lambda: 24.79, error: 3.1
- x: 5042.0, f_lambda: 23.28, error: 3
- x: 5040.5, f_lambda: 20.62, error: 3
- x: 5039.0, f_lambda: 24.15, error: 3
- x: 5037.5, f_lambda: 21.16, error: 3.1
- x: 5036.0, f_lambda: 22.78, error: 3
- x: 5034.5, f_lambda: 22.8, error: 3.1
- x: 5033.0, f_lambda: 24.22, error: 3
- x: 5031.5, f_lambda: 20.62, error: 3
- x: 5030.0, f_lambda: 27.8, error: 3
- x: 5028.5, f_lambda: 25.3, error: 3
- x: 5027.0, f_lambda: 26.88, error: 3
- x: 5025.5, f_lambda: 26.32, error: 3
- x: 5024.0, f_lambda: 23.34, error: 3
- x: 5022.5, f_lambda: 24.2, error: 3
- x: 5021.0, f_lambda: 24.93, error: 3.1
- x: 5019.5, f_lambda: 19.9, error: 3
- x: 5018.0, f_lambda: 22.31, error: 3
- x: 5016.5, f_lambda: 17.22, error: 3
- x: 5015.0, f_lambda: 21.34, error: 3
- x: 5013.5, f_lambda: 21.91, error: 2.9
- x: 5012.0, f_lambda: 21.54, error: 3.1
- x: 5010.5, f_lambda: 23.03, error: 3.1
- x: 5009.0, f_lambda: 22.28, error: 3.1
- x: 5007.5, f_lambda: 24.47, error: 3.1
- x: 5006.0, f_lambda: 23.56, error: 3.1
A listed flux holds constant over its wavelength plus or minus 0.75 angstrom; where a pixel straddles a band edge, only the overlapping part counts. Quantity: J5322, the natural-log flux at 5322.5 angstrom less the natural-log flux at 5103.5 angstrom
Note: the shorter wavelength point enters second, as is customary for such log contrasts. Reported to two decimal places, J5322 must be 0.17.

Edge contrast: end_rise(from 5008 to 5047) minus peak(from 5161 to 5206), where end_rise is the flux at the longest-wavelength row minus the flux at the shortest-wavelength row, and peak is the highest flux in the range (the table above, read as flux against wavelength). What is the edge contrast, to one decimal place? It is -26.2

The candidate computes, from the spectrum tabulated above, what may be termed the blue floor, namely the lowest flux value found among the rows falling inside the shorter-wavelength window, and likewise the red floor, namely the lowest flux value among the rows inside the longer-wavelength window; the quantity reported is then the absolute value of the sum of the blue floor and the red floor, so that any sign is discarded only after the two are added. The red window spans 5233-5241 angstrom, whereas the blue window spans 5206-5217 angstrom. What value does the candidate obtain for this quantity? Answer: 42.0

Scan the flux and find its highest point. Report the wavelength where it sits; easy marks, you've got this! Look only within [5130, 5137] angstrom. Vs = 5130.5 angstrom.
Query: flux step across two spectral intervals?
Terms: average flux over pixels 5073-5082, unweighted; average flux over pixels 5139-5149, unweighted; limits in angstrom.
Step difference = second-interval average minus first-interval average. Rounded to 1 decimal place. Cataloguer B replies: -2.2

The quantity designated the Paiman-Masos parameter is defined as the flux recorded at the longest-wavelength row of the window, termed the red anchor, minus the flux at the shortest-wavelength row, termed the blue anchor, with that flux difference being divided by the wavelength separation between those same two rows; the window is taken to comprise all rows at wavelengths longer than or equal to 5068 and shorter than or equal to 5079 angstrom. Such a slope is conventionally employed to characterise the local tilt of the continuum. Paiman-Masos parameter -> -0.7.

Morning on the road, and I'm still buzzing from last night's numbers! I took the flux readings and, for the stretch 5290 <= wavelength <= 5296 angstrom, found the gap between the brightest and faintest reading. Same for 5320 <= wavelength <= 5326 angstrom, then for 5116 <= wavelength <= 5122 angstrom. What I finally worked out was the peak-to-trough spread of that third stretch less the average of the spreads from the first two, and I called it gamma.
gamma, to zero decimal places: 8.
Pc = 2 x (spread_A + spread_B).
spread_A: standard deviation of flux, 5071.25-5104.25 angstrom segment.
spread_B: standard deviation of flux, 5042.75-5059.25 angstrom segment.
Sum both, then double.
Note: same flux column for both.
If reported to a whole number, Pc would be 10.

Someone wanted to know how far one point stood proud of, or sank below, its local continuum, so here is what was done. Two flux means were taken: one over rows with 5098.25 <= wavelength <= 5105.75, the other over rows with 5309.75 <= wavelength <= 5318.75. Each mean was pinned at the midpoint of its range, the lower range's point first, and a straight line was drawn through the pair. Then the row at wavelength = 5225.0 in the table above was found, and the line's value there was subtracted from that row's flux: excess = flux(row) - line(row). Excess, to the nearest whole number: -3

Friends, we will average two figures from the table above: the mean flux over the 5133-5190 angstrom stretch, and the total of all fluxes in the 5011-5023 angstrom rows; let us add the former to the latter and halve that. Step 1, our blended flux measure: 98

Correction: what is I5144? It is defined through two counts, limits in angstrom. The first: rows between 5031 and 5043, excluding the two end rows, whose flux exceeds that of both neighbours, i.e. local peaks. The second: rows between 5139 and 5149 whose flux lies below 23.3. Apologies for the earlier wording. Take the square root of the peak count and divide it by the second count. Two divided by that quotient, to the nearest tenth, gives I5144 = 5.7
